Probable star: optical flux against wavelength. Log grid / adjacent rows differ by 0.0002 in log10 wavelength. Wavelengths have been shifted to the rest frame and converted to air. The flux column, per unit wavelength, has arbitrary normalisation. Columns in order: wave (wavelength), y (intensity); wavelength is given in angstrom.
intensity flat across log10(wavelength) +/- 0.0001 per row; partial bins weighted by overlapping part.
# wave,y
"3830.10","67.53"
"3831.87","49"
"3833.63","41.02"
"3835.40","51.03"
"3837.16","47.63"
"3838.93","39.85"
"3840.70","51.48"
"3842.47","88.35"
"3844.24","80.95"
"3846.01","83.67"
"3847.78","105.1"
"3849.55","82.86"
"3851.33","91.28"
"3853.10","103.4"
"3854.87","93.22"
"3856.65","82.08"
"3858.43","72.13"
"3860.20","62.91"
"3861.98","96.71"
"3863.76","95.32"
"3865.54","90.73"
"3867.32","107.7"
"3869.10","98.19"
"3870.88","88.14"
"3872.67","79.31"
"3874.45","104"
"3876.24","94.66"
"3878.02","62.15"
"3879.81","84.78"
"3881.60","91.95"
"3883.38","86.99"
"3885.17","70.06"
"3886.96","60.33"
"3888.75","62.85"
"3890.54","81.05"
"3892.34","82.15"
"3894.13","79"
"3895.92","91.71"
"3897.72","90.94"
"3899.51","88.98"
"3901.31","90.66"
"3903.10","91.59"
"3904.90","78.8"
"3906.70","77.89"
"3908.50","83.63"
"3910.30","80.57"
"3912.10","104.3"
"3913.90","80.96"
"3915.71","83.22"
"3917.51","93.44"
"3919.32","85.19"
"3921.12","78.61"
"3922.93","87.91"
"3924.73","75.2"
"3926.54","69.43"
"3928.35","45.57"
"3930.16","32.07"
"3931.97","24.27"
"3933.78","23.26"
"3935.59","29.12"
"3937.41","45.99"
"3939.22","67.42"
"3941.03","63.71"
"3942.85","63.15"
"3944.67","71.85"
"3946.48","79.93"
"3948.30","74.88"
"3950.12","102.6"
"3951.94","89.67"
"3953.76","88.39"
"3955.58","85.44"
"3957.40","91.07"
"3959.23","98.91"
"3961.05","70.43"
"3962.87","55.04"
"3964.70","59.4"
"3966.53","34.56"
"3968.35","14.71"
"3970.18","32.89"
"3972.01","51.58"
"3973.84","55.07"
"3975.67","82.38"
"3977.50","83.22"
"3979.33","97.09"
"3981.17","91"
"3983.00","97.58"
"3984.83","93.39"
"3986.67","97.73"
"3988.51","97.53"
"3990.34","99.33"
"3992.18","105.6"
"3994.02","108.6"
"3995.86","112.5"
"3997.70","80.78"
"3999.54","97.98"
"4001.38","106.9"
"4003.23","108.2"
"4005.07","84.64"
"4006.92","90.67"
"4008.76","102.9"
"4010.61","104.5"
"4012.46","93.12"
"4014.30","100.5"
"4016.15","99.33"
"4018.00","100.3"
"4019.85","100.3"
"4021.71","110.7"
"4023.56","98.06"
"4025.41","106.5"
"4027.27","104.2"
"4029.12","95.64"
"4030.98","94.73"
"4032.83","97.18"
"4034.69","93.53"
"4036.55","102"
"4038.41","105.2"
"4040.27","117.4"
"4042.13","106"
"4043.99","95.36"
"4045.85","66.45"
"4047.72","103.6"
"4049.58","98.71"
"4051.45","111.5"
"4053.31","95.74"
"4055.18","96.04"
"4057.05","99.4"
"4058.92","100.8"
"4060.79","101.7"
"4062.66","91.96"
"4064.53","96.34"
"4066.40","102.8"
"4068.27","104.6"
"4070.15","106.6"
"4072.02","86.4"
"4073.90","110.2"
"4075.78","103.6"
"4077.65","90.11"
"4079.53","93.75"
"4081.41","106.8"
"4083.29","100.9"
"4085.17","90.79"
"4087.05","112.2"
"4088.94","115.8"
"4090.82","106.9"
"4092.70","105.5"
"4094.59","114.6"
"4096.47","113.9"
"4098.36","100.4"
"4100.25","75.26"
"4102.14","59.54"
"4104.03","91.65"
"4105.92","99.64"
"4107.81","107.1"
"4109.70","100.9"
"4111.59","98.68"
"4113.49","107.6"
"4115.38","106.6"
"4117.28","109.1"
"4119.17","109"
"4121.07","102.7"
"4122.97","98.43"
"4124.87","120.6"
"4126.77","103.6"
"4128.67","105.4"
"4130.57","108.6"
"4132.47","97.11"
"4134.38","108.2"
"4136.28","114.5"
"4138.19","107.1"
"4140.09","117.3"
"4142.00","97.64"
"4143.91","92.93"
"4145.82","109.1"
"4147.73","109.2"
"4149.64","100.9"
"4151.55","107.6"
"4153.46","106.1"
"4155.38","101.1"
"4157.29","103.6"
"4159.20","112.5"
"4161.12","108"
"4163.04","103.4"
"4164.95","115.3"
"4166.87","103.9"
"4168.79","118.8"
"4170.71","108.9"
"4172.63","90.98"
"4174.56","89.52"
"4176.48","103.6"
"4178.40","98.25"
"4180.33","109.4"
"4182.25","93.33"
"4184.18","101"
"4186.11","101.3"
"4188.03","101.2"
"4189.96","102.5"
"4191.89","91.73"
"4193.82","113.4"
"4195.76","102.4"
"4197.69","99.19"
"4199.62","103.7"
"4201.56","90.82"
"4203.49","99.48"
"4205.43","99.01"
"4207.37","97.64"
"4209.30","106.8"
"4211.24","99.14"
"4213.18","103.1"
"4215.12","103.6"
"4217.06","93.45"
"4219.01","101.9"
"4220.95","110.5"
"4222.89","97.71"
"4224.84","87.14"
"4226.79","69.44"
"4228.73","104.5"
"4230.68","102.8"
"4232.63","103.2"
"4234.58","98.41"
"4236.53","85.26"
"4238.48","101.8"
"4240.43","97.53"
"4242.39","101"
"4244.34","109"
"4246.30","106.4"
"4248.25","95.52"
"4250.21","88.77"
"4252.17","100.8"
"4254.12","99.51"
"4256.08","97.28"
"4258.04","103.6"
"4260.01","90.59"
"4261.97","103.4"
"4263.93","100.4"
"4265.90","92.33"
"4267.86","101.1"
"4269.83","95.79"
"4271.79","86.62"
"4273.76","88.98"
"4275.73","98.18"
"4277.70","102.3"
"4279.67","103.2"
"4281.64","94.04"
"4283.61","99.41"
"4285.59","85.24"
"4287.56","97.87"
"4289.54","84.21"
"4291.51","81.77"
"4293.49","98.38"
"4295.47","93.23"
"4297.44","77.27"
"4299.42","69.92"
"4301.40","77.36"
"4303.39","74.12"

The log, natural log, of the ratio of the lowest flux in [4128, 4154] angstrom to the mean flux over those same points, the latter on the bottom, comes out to -0.13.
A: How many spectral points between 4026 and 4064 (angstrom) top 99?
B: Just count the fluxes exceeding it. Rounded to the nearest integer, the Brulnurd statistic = 10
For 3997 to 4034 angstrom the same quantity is 11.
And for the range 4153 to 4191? 16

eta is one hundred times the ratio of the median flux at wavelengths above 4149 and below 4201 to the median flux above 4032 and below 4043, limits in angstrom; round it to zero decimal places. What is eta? 100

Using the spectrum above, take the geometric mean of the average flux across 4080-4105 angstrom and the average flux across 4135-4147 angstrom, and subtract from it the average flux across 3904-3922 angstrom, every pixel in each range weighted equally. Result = 18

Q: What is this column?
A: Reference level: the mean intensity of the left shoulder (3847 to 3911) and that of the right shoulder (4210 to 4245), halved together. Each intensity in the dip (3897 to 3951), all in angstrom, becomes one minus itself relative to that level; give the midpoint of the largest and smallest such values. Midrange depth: 0.31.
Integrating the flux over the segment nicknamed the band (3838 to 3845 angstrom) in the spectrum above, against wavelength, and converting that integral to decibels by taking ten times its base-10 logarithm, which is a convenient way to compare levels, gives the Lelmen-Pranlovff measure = 26.6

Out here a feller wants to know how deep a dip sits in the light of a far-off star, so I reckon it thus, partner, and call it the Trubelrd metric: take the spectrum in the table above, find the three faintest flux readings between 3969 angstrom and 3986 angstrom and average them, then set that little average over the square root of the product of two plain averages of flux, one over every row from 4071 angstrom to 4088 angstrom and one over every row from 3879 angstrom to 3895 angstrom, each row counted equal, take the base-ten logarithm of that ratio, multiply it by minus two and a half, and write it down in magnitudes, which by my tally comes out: 0.69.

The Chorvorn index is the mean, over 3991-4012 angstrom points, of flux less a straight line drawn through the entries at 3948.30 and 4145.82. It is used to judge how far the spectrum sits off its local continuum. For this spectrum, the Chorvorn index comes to 16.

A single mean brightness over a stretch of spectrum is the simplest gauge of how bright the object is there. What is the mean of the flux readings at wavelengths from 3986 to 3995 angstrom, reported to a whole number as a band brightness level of 102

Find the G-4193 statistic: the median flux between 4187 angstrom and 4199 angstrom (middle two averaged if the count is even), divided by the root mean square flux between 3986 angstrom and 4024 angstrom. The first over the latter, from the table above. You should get 1.01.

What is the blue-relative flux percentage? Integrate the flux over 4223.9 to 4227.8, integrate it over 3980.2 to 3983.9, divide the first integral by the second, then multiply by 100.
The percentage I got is 88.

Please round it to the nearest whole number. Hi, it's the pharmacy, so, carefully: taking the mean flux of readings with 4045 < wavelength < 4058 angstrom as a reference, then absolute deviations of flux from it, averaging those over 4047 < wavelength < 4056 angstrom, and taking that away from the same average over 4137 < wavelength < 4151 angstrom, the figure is 5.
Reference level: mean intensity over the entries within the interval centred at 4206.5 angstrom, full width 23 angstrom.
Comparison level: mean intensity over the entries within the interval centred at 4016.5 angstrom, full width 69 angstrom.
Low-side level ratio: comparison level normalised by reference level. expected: 1.00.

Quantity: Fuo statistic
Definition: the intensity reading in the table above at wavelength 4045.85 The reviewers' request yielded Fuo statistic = 66.45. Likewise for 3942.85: 63.15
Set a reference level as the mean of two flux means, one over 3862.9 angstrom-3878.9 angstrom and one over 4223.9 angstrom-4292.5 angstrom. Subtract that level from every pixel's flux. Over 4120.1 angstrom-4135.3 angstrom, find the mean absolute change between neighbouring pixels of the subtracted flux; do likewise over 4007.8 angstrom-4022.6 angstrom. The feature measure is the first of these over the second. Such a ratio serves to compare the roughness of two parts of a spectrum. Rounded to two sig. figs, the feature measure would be 2.2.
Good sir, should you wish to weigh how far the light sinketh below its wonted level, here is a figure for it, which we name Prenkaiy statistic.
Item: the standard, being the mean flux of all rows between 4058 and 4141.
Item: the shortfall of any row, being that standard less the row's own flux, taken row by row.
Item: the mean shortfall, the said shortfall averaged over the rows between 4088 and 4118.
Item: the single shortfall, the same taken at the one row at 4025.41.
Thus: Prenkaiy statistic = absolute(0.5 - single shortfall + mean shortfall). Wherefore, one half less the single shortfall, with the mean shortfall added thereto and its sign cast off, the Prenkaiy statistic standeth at 6.2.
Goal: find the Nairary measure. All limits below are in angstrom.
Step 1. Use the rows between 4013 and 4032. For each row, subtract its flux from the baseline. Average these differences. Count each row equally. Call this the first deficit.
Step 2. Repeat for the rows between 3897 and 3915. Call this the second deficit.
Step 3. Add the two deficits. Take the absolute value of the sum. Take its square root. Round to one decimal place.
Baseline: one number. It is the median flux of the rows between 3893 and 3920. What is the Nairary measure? 4.2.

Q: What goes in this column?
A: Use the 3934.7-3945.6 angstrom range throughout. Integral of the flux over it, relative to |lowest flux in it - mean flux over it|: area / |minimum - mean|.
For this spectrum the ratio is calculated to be 22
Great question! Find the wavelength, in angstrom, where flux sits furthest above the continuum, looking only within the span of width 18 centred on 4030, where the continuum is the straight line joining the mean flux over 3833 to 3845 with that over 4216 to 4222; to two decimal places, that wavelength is 4021.71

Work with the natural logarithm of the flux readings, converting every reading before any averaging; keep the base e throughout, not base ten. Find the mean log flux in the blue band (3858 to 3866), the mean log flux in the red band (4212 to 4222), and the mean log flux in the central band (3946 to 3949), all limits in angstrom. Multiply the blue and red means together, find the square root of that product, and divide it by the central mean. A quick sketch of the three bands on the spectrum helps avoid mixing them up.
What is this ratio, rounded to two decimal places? 1.04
